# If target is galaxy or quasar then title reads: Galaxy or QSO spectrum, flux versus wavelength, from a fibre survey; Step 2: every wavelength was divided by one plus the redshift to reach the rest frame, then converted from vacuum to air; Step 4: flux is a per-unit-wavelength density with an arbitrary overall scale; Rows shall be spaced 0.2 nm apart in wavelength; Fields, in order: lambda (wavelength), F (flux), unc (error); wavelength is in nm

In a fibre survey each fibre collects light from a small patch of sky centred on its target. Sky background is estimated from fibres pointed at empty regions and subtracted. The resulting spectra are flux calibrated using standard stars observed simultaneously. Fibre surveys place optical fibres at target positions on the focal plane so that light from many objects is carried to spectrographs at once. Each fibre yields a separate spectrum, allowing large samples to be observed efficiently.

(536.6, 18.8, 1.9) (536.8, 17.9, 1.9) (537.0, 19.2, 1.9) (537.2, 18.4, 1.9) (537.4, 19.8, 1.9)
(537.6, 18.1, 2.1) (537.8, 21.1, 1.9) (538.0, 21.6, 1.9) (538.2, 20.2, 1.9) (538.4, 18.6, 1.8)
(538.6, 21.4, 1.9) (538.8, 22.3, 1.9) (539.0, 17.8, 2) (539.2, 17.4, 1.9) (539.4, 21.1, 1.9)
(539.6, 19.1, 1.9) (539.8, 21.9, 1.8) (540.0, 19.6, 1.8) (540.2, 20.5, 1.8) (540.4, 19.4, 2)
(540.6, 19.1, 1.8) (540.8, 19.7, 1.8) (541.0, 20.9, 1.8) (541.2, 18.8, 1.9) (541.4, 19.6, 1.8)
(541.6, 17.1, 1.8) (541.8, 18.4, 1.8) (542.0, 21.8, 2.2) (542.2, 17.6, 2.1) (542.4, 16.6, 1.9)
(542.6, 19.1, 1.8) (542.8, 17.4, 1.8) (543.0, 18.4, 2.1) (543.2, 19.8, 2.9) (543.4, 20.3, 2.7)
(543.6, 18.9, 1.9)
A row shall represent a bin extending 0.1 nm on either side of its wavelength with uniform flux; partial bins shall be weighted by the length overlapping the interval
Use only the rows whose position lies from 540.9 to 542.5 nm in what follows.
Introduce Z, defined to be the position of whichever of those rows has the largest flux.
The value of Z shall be 542.0 nm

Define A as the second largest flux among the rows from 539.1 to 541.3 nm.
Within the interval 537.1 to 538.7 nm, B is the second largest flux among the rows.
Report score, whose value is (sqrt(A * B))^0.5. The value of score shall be 4.61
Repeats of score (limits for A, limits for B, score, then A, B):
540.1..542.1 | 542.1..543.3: 4.47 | 20.9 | 19.1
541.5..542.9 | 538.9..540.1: 4.48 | 19.1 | 21.1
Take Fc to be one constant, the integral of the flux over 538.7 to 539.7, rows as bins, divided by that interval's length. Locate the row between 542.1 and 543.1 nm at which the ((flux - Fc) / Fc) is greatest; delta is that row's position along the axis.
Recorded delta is 542.6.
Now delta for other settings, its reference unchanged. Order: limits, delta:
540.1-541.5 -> 541.0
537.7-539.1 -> 538.8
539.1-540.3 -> 539.8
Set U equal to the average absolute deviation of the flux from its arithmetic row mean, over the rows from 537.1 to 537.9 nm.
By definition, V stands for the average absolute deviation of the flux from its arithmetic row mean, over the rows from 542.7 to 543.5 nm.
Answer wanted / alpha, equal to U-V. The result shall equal 0.0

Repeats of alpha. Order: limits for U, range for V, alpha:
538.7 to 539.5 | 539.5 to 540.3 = 1.1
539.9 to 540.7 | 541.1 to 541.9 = -0.3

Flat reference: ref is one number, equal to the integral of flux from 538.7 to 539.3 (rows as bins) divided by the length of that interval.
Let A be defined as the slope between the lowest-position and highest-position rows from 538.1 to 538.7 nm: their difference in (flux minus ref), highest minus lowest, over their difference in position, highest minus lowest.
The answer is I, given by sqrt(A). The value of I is 1.7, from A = 3.0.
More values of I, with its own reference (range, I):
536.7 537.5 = 1.8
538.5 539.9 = 0.6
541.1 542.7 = 0.5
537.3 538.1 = 1.7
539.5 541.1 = 1.1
